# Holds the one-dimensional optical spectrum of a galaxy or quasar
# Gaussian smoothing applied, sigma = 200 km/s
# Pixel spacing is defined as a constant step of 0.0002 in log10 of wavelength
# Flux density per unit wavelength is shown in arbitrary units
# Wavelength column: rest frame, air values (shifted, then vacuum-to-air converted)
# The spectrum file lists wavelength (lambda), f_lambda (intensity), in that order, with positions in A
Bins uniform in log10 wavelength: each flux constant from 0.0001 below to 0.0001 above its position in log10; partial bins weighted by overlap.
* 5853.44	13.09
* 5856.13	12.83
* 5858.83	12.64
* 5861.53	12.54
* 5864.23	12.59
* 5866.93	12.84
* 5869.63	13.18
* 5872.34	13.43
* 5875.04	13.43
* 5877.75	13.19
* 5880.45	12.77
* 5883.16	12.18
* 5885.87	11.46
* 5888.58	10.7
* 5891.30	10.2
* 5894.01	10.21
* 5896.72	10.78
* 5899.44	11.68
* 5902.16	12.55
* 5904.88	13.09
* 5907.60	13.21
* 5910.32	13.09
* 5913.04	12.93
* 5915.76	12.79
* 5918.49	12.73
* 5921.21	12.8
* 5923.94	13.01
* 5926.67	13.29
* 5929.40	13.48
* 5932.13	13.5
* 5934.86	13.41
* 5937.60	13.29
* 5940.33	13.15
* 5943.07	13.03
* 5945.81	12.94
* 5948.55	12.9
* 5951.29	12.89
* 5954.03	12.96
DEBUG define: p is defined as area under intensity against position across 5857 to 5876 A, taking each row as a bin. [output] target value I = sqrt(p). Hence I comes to 15.7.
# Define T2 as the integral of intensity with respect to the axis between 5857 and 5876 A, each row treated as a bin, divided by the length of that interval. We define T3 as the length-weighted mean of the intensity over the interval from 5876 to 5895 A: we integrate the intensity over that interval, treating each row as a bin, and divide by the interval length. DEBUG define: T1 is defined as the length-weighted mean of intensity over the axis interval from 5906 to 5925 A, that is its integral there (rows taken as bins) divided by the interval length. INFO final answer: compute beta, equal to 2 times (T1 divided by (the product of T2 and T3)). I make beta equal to 0.173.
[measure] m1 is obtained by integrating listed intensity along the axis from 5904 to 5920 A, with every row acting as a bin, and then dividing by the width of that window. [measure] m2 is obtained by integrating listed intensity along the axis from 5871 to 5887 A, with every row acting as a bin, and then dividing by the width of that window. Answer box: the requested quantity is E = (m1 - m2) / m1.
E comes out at 0.02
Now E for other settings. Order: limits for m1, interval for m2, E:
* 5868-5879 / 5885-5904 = 0.16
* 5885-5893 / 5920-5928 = -0.22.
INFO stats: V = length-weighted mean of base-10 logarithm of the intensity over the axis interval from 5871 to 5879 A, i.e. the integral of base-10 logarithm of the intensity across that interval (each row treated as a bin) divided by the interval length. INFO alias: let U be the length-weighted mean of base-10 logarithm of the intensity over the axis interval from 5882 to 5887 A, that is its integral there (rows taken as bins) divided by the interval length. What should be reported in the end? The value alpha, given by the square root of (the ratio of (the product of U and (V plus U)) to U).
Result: 1.48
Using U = 1.07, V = 1.13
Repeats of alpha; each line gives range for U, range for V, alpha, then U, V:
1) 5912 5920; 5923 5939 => 1.49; 1.11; 1.13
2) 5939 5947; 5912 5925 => 1.49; 1.11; 1.11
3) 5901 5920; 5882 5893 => 1.47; 1.11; 1.04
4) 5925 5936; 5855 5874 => 1.50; 1.13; 1.11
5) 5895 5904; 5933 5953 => 1.48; 1.07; 1.12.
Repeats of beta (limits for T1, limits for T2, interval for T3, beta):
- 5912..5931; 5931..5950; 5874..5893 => 0.166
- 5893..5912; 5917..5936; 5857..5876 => 0.142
